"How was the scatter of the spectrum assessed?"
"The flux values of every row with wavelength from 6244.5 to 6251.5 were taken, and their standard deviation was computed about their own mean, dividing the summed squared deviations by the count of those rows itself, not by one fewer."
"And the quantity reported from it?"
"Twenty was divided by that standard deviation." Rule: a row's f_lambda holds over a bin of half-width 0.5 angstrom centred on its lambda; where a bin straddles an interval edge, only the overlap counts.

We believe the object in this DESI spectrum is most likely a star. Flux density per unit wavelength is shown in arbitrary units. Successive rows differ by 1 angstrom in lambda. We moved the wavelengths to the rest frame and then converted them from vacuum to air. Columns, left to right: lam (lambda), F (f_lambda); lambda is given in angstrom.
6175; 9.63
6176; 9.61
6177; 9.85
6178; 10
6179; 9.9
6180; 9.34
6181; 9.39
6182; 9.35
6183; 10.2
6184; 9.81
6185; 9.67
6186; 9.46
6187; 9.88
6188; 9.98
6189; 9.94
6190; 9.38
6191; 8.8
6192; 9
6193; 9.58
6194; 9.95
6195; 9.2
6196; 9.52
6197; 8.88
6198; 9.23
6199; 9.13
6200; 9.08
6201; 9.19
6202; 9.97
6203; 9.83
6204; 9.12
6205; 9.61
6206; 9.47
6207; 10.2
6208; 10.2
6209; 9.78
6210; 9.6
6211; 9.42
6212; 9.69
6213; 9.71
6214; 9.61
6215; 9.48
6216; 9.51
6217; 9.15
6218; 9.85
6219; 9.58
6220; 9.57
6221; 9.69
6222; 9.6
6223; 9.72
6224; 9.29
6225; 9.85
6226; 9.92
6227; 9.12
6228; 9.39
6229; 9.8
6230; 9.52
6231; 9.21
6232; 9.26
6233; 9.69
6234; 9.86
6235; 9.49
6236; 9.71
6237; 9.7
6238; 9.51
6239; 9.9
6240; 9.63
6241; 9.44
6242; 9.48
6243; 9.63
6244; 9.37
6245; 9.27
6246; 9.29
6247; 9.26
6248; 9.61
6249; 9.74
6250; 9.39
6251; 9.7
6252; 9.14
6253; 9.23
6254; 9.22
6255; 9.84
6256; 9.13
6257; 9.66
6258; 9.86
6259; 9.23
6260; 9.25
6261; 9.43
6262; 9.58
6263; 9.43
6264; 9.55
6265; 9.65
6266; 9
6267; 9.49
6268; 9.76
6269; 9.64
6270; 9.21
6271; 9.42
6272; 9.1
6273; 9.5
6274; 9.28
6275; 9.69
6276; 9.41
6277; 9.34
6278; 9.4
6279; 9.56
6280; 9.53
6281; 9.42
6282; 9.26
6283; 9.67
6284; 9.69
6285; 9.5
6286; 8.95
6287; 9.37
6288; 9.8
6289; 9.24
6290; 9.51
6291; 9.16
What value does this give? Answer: 102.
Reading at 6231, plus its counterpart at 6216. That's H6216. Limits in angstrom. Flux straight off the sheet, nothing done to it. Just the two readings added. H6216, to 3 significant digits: 18.7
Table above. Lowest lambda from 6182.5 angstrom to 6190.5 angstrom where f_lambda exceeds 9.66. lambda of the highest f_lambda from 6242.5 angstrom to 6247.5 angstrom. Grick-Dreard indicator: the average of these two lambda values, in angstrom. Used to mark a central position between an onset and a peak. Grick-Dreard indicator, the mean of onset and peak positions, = 6213.0 angstrom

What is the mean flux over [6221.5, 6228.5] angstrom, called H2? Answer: 9.56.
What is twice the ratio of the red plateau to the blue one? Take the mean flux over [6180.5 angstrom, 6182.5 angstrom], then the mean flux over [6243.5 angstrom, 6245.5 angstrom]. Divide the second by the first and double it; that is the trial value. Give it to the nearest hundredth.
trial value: 1.99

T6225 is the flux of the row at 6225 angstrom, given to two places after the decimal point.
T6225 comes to 9.85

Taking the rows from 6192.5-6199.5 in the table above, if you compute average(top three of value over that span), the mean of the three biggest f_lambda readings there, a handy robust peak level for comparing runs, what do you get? 9.7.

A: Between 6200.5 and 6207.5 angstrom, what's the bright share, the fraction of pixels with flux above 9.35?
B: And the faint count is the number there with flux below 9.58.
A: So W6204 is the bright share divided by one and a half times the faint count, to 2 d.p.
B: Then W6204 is 0.16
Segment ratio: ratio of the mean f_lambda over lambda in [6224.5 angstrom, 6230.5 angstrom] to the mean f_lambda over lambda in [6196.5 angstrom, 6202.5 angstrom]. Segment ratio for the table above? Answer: 1.04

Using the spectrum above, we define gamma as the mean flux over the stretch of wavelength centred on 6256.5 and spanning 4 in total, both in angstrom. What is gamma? 9.62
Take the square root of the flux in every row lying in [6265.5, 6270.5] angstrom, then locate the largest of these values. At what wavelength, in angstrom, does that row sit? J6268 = 6268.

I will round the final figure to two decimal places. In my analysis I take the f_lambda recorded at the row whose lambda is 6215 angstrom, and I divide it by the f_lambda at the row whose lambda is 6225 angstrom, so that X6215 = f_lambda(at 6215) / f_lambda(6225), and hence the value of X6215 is 0.96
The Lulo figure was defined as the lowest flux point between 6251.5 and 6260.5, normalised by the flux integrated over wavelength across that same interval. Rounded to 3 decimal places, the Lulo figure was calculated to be 0.108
